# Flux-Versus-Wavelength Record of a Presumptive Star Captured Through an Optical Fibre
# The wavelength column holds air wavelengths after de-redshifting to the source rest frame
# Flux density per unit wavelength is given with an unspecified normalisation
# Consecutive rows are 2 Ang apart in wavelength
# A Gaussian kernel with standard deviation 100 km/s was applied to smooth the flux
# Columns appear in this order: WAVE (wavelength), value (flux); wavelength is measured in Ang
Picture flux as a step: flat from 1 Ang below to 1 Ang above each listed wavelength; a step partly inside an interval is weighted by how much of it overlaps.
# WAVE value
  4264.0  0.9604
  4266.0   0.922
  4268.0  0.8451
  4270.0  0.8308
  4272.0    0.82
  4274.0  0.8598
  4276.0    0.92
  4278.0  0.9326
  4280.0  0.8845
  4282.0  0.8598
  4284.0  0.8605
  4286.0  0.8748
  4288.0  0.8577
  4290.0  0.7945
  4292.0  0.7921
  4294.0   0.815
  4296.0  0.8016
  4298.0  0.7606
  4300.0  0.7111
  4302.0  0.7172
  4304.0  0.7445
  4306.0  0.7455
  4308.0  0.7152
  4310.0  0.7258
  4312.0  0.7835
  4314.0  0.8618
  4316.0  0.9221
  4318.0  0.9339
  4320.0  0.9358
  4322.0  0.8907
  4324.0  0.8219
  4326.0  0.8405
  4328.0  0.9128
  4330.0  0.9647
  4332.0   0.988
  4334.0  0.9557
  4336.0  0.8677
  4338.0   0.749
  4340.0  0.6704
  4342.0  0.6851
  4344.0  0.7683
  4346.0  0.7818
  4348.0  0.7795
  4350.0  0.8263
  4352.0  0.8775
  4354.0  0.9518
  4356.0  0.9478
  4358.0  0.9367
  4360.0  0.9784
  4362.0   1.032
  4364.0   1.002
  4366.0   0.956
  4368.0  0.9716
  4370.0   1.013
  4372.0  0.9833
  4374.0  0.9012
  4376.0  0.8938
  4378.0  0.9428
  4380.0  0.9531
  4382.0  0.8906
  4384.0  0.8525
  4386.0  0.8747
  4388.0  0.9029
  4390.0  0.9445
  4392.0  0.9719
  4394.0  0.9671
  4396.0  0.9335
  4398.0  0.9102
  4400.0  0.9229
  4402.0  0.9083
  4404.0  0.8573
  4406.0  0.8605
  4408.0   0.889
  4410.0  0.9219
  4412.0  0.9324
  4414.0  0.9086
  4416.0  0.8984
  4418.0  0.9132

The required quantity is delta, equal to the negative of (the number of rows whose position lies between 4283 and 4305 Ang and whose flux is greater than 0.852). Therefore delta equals -3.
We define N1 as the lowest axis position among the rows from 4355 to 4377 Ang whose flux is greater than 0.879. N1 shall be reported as 4356.0 Ang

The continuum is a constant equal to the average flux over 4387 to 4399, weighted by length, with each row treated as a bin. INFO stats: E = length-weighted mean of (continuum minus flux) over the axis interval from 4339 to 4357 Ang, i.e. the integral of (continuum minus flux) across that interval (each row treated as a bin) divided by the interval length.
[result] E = 0.129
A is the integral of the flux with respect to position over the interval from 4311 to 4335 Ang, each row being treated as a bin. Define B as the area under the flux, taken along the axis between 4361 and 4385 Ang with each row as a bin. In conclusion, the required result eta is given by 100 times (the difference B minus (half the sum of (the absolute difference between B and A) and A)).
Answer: 1139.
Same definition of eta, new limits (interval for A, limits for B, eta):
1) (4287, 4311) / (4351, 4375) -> 1155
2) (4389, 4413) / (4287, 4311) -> 550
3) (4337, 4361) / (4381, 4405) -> 1094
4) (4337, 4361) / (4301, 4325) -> 949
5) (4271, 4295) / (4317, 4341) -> 1053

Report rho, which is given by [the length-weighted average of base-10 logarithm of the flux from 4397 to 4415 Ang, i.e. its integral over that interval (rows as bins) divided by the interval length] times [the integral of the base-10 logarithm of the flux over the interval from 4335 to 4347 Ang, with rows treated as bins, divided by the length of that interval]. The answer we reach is 0.0056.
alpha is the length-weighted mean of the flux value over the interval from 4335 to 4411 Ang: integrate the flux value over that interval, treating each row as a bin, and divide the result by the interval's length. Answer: 0.90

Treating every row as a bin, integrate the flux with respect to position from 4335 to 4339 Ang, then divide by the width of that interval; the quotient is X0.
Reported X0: 0.81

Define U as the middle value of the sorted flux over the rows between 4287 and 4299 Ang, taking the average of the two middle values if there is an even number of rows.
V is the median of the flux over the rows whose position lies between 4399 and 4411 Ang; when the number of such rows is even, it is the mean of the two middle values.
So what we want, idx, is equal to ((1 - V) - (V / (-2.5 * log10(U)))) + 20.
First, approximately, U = 0.80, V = 0.90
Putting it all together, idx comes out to 16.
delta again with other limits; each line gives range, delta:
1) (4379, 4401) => -11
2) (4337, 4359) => -4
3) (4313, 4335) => -9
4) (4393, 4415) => -11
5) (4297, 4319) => -3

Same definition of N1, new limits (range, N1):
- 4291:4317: 4316.0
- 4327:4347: 4328.0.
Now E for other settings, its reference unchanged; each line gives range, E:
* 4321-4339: 0.050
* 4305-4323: 0.103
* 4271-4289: 0.064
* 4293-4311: 0.190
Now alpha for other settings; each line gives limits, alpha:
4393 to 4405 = 0.92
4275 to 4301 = 0.84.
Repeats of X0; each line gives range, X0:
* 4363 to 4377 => 0.96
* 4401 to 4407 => 0.88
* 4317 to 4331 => 0.90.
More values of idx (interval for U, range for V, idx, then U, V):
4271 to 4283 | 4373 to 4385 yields 14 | 0.87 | 0.90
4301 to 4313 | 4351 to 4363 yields 17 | 0.74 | 0.95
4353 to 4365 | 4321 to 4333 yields -3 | 0.97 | 0.90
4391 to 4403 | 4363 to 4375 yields 8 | 0.93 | 0.98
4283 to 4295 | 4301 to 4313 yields 16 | 0.84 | 0.74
